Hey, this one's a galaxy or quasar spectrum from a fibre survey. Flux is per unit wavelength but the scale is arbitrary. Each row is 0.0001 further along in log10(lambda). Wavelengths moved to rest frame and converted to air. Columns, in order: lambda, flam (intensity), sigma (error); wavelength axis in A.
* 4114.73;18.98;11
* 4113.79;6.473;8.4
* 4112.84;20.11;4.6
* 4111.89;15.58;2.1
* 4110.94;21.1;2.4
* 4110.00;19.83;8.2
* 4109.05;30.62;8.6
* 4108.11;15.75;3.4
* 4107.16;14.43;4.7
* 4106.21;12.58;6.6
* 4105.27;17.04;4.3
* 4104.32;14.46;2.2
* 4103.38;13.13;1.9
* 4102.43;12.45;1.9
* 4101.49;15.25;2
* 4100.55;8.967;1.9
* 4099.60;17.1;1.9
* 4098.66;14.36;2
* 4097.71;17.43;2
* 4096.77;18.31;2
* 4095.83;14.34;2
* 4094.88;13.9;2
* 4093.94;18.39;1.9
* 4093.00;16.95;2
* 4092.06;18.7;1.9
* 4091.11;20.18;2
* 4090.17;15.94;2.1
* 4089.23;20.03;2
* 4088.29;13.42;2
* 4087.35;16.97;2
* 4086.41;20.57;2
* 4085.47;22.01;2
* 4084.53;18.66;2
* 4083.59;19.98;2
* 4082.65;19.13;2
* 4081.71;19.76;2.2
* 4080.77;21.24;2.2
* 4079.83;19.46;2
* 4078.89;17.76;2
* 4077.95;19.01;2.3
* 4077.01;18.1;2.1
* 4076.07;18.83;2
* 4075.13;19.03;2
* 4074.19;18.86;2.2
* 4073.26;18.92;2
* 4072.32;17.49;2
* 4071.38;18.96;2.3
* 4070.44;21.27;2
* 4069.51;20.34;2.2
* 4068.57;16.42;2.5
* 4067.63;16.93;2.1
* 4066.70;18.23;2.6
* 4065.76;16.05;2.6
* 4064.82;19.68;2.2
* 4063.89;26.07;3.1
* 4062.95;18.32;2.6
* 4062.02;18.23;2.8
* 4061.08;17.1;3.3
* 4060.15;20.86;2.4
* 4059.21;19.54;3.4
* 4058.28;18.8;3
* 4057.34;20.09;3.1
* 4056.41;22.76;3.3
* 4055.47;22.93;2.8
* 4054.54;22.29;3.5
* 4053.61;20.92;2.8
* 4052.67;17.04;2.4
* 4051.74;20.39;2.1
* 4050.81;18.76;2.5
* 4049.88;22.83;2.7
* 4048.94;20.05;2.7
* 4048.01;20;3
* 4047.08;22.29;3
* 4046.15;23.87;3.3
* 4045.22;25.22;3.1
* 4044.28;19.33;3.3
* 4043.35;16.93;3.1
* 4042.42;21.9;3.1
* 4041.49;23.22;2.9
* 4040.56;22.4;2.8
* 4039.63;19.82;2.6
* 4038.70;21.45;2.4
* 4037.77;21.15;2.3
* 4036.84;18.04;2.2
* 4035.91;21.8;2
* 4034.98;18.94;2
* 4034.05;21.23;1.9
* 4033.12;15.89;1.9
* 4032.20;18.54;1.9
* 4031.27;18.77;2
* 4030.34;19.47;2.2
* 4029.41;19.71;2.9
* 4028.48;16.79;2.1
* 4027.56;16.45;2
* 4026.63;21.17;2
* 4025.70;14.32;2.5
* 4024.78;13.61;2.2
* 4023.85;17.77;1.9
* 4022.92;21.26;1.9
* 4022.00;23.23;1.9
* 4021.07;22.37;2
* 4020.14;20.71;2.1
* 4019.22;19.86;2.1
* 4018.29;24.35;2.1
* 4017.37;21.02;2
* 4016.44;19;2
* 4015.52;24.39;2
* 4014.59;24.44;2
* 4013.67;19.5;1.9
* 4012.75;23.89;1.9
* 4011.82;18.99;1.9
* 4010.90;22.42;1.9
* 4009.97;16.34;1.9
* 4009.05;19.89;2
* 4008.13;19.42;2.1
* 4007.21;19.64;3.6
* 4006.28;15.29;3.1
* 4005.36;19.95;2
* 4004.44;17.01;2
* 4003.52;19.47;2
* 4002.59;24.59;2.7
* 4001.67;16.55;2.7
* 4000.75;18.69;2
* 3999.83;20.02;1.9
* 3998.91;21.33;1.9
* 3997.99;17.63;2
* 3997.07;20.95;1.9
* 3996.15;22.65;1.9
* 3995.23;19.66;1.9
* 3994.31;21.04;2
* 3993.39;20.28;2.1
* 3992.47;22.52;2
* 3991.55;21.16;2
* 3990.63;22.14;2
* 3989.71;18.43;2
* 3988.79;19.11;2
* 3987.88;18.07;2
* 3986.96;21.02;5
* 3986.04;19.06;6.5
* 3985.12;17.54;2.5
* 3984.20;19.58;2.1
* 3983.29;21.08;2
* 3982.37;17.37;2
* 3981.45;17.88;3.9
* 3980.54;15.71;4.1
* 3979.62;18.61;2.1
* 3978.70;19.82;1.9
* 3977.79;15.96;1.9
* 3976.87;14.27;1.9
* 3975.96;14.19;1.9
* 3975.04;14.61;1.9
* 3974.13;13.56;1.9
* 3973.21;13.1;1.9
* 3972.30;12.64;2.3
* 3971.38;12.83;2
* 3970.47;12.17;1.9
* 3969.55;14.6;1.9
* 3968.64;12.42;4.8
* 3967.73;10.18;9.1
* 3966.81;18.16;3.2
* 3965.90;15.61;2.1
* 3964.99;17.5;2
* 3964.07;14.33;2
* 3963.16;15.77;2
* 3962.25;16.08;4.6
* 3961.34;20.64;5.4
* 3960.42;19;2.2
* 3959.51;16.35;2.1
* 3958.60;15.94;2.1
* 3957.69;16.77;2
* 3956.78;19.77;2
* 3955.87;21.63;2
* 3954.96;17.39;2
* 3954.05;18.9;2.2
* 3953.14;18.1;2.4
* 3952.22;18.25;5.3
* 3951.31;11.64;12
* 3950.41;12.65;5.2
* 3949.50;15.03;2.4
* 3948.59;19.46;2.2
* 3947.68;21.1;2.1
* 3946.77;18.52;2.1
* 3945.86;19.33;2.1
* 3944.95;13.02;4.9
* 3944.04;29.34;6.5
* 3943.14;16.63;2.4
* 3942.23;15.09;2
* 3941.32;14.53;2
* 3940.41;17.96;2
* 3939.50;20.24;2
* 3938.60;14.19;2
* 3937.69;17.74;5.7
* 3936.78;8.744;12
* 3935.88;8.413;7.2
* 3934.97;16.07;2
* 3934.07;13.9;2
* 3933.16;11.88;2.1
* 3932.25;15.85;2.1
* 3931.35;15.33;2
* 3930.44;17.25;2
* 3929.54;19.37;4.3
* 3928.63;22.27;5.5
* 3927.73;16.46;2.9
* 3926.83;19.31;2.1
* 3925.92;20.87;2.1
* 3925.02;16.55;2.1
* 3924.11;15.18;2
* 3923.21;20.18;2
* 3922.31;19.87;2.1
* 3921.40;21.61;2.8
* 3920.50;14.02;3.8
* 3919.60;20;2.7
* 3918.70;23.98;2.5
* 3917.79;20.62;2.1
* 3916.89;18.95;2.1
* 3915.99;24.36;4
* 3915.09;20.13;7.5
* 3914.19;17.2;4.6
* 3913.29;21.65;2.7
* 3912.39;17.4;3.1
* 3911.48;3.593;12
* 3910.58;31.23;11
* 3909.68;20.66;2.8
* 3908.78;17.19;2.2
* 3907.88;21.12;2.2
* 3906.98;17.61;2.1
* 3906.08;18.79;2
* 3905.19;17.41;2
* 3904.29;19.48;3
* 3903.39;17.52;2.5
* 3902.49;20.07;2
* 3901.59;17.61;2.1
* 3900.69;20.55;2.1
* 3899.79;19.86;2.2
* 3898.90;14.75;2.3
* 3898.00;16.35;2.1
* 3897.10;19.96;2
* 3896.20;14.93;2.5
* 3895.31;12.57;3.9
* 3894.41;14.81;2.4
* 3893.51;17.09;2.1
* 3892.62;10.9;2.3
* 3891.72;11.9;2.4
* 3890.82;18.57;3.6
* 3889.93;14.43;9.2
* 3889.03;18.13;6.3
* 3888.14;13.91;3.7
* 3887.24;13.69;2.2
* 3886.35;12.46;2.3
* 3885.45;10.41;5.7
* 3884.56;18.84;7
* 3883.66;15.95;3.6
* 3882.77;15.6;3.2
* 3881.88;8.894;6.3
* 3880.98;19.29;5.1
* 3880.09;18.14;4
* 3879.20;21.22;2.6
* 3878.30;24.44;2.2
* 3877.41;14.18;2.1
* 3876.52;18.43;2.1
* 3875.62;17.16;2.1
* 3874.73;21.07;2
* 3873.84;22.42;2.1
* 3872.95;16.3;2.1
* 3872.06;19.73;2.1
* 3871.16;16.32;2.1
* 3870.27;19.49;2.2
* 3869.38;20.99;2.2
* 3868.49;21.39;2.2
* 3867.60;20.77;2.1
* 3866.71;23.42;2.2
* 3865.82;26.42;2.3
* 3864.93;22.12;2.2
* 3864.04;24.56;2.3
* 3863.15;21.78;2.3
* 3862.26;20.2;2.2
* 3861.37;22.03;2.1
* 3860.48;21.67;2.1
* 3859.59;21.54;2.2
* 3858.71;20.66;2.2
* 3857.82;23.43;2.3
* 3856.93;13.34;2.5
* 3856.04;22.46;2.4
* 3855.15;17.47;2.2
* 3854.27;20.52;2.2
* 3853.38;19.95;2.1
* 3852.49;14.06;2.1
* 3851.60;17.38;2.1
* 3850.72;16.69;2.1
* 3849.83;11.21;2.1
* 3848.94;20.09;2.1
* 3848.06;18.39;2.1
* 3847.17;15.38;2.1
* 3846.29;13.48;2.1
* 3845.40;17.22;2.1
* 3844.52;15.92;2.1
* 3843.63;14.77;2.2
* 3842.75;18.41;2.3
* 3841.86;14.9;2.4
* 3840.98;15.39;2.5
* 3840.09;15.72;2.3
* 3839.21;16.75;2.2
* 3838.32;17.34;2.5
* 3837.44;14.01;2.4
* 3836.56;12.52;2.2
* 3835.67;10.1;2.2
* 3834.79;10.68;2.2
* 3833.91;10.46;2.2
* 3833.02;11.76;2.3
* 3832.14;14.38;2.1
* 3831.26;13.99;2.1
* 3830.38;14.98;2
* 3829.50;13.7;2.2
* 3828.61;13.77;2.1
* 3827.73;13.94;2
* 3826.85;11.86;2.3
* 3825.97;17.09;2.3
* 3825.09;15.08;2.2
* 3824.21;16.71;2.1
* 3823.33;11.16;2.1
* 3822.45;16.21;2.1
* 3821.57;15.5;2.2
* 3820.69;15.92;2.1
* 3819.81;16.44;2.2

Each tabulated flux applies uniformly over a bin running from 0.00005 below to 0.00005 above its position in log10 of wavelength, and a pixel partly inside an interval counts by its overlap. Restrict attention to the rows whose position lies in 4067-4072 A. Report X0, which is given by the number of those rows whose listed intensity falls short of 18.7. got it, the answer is 2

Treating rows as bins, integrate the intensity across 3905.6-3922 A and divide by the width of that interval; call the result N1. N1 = 19.5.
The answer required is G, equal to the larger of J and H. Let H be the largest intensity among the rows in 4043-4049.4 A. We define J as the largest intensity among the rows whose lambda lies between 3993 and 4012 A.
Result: 25.2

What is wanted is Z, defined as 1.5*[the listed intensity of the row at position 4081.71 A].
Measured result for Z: 29.6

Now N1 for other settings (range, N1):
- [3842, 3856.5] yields 17.0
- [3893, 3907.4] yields 17.4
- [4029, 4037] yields 19.2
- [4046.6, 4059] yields 20.7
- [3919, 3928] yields 18.5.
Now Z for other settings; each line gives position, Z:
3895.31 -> 18.9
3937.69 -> 26.6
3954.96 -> 26.1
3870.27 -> 29.2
